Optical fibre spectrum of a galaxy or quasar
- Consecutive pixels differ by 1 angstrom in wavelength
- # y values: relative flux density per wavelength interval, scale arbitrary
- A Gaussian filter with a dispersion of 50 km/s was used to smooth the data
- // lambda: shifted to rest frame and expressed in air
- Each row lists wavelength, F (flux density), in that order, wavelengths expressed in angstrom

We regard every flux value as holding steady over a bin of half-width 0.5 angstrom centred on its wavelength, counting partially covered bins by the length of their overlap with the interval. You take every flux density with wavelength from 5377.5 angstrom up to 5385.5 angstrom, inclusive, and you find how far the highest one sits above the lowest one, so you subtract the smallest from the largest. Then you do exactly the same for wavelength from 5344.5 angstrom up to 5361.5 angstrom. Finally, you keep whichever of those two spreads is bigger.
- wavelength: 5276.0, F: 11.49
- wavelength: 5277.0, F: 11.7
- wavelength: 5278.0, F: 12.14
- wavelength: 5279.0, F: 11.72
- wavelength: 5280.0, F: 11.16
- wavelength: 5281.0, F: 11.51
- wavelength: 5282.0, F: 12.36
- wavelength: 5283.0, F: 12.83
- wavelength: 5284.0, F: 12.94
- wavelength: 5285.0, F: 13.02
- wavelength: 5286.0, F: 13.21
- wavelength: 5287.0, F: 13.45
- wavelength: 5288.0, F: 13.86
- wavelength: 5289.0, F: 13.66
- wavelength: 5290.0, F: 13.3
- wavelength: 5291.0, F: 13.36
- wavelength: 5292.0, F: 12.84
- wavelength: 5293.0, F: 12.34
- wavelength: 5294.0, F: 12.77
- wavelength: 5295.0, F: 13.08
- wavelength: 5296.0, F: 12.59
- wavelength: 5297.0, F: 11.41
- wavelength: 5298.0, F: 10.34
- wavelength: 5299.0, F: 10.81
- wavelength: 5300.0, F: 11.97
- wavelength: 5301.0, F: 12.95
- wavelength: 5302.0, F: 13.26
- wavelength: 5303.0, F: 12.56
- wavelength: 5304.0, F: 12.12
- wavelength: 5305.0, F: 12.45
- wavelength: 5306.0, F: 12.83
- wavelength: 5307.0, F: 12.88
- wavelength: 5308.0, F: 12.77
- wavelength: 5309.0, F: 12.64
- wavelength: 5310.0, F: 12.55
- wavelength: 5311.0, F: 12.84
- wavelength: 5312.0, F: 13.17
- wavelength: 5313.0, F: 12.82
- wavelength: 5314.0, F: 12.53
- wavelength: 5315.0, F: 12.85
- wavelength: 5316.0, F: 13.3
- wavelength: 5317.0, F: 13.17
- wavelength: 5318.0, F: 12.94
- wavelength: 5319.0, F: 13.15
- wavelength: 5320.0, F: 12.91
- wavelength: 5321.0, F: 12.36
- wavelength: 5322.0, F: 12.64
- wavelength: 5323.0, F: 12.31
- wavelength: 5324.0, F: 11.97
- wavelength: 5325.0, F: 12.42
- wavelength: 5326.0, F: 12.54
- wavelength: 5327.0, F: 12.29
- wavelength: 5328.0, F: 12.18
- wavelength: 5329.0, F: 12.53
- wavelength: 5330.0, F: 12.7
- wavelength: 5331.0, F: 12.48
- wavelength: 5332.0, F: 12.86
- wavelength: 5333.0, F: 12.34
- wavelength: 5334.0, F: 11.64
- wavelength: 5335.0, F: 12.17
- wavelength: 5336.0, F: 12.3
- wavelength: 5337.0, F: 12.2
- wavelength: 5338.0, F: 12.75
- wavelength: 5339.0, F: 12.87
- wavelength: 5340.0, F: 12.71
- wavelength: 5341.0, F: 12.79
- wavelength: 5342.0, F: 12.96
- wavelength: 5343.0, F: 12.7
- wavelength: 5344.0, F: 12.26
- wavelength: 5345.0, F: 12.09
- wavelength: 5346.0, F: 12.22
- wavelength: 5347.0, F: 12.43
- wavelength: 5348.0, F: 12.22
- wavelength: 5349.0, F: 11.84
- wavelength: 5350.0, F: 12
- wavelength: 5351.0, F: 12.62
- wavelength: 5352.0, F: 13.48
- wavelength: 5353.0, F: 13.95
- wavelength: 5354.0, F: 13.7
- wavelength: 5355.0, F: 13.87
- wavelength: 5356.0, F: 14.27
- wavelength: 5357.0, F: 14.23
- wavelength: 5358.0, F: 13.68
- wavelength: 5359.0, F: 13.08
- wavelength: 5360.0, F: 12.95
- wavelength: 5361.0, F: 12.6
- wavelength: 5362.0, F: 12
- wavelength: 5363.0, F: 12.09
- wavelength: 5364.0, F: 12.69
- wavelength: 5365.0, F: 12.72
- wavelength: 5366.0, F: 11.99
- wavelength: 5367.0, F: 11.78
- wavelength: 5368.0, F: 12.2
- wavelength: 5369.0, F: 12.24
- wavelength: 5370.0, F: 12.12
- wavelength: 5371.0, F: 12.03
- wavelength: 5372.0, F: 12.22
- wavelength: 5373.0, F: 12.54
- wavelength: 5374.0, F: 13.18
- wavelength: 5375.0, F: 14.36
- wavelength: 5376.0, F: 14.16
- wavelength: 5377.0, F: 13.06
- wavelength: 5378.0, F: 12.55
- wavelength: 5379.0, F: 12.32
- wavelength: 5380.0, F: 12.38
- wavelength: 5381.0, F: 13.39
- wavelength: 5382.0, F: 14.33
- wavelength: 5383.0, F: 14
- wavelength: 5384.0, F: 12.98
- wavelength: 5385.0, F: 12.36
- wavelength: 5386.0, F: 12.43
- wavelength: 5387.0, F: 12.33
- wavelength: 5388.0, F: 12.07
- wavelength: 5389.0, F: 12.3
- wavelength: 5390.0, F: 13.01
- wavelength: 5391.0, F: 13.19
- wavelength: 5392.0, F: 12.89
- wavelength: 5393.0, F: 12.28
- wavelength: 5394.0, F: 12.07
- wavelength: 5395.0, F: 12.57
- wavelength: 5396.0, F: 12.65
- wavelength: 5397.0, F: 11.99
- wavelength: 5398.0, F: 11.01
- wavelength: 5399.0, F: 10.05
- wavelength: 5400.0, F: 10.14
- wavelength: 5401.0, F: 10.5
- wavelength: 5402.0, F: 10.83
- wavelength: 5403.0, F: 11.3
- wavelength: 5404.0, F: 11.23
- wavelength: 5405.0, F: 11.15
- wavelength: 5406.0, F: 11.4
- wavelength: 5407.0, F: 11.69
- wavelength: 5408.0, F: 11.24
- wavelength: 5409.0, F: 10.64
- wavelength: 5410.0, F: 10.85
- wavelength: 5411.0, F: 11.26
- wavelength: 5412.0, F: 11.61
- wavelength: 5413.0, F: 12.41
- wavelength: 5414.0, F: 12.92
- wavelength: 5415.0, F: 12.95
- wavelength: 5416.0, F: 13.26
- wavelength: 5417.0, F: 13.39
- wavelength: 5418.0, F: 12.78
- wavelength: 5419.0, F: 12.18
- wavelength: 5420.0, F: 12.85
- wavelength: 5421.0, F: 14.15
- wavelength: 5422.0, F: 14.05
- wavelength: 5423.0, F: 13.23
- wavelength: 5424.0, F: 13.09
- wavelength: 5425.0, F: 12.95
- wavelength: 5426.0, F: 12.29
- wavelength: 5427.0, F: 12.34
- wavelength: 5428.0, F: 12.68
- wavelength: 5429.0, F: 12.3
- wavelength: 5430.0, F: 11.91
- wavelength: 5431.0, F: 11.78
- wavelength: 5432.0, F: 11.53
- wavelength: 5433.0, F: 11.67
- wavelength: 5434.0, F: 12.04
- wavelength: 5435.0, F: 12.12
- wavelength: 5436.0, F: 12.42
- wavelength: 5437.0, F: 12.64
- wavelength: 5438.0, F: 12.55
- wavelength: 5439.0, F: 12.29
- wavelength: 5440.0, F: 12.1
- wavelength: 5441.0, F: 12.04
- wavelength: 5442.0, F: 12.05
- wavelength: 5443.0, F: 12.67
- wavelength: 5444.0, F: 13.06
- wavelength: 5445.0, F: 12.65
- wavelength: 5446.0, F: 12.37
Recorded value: 2.4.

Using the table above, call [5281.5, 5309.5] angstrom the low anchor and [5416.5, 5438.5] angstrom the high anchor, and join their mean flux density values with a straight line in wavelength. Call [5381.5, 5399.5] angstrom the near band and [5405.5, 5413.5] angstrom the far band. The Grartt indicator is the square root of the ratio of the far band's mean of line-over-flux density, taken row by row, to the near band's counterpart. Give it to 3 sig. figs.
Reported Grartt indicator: 1.04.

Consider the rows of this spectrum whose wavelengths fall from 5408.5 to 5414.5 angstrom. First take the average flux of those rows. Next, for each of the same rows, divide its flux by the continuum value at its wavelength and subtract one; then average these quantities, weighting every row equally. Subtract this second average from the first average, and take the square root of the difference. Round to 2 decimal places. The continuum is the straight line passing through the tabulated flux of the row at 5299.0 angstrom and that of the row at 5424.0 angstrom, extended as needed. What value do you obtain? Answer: 3.42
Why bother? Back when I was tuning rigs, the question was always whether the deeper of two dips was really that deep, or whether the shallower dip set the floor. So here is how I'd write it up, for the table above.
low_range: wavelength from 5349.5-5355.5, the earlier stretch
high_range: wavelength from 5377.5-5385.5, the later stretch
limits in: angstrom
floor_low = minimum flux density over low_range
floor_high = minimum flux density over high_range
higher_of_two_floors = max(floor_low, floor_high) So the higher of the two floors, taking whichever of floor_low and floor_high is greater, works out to 12.3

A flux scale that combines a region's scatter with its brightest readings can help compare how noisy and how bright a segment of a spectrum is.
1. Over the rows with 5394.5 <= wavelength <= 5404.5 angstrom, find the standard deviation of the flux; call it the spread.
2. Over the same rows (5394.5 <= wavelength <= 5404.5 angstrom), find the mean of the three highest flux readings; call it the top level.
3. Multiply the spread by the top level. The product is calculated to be 11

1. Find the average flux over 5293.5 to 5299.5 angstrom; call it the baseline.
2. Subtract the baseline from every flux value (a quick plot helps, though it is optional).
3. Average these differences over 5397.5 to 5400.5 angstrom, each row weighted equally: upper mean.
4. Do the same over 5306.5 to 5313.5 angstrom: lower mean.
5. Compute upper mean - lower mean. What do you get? -2.4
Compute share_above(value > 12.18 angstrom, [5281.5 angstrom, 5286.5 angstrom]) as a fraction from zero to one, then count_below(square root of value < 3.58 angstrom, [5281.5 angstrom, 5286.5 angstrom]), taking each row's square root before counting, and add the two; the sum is 2.0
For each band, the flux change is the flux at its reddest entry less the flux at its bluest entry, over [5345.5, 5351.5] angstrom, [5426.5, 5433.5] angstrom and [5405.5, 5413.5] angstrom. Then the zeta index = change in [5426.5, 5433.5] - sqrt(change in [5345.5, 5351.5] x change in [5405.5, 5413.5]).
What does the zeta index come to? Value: -1.3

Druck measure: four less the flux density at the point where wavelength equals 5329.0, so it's -8.53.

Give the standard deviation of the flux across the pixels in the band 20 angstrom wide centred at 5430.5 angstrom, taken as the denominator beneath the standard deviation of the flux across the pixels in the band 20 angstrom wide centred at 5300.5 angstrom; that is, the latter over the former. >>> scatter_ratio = 1.1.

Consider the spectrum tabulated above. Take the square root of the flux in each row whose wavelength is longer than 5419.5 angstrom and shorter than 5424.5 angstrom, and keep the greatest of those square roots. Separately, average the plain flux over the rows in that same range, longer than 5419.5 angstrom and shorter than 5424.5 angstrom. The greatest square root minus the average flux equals -9.7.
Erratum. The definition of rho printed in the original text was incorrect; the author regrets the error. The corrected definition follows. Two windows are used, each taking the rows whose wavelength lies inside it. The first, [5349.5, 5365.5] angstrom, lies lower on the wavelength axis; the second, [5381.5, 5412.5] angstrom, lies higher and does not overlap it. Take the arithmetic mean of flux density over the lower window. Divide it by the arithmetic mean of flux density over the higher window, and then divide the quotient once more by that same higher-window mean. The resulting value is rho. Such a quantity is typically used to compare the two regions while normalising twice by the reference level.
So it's 0.093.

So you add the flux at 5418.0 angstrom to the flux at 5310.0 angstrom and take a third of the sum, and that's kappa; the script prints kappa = 8.4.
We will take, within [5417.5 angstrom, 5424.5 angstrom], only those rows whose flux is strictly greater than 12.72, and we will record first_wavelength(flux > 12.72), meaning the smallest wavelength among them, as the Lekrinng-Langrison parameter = 5418.0 angstrom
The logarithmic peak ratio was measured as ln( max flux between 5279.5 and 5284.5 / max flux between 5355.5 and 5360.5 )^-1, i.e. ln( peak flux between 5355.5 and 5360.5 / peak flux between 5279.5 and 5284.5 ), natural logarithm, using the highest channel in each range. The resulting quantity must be 0.098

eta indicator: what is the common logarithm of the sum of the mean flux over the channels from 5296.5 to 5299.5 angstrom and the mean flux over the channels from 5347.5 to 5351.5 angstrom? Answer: 1.36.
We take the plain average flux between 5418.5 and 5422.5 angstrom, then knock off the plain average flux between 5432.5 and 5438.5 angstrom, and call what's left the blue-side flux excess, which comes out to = 1.1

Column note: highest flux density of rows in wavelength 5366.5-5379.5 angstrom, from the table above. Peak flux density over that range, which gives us 14.36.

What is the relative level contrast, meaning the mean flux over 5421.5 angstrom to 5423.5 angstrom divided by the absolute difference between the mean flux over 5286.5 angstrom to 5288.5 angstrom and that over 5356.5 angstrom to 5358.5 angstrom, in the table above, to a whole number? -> 45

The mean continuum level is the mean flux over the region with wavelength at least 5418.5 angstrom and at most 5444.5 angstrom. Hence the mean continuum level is 12.5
